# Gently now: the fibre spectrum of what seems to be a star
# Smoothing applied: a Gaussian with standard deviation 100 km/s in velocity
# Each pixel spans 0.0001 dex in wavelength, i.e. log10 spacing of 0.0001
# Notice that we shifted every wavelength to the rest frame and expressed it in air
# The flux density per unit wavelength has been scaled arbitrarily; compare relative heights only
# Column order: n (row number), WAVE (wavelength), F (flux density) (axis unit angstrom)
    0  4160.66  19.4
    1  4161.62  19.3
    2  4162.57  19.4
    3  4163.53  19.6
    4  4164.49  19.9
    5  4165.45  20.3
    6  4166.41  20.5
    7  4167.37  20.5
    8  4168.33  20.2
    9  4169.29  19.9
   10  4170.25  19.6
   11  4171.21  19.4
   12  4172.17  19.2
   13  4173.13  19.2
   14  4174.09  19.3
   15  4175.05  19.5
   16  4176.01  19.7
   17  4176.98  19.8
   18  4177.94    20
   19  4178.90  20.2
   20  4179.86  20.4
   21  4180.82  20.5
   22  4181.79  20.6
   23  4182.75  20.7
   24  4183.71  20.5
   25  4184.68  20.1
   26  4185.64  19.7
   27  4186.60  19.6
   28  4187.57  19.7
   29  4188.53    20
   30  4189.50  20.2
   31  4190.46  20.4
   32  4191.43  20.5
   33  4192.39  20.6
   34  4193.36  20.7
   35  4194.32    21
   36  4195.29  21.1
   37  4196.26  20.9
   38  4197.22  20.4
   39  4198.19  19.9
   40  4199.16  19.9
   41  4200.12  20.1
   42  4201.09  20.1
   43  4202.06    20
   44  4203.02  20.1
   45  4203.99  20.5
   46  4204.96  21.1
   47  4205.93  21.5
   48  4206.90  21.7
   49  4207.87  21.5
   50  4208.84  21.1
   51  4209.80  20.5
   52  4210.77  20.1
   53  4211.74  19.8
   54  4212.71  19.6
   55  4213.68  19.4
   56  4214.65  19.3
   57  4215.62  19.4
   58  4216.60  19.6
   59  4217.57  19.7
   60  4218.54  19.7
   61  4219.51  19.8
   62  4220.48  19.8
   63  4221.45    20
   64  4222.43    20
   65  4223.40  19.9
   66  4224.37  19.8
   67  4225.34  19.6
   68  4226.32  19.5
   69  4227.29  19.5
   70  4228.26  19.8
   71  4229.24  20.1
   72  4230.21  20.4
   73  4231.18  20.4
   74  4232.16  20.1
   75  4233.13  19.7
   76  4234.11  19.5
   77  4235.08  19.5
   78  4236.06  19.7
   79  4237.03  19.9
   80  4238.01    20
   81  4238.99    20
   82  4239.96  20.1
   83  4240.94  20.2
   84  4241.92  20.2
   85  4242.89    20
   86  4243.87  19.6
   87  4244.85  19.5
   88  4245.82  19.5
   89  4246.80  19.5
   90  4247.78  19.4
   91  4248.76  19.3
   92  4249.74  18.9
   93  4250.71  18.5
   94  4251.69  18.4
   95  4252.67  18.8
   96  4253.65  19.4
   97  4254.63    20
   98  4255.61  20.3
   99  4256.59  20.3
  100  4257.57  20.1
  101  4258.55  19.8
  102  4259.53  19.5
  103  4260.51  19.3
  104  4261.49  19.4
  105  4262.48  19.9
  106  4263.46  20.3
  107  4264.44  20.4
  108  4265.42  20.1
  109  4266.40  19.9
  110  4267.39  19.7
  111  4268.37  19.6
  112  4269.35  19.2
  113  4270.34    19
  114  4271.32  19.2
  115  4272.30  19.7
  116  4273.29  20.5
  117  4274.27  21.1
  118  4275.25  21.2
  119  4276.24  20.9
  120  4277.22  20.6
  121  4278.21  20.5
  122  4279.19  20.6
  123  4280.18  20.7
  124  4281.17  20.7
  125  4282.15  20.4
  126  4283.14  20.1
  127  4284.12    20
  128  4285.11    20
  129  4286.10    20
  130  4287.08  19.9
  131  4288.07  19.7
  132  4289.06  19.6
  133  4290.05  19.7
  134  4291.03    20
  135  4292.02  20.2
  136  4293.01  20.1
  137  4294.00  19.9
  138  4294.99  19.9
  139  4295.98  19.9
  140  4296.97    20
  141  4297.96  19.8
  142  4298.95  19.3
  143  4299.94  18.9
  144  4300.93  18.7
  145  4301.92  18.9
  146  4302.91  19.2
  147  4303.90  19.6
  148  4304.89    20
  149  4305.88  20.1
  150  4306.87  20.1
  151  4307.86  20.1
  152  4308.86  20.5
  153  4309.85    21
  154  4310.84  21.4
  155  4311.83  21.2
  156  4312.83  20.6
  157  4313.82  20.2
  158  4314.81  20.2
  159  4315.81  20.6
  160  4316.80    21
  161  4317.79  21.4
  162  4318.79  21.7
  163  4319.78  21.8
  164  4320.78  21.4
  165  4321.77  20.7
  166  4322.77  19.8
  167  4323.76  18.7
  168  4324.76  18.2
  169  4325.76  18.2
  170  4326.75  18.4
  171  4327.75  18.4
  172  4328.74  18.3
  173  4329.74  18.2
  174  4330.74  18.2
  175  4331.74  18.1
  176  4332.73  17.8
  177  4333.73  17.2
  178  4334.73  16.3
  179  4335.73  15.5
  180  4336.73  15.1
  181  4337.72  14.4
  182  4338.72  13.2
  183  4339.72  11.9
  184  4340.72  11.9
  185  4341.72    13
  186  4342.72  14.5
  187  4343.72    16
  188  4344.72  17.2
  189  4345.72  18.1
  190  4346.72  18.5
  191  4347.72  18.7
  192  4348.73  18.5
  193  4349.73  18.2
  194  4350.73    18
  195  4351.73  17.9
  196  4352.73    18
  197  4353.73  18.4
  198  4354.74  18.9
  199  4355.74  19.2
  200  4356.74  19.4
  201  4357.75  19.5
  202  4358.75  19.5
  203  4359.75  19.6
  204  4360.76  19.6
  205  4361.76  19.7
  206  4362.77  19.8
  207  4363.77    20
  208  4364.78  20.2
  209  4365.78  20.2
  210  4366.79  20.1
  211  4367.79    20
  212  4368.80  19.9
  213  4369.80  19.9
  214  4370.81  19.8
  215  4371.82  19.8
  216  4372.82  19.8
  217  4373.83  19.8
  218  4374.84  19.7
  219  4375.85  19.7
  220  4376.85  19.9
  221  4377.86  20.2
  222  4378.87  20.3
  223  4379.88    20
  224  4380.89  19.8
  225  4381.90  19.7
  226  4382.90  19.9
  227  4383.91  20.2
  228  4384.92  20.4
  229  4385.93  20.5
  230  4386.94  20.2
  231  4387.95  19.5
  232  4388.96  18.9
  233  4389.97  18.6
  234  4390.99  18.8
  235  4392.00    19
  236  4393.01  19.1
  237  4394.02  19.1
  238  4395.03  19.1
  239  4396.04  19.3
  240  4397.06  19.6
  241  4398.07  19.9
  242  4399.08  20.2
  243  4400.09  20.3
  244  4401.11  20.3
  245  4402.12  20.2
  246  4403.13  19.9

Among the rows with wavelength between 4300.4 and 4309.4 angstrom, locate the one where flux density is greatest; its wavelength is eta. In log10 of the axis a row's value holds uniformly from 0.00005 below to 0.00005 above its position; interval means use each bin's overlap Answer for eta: 4308.86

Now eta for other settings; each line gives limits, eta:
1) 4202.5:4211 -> 4206.90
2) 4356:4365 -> 4364.78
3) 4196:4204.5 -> 4196.26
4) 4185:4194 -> 4193.36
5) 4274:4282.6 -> 4275.25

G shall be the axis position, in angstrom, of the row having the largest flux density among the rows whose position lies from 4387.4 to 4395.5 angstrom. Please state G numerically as 4387.95 angstrom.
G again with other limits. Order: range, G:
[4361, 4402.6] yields 4385.93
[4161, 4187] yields 4182.75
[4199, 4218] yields 4206.90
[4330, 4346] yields 4330.74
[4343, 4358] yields 4357.75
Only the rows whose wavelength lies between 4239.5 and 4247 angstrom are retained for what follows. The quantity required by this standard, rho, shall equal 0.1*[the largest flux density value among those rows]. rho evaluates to 2.02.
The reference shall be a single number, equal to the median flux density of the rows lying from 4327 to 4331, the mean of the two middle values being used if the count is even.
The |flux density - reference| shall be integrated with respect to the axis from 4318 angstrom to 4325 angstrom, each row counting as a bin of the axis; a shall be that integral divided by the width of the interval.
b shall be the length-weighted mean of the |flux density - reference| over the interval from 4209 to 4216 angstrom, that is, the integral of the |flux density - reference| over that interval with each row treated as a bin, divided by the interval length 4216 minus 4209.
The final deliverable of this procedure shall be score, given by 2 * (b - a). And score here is -1.3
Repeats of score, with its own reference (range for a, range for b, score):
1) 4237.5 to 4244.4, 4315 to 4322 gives 2.4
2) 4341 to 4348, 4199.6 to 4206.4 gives 0.3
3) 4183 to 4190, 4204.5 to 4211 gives 2.2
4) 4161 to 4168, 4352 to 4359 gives -1.8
